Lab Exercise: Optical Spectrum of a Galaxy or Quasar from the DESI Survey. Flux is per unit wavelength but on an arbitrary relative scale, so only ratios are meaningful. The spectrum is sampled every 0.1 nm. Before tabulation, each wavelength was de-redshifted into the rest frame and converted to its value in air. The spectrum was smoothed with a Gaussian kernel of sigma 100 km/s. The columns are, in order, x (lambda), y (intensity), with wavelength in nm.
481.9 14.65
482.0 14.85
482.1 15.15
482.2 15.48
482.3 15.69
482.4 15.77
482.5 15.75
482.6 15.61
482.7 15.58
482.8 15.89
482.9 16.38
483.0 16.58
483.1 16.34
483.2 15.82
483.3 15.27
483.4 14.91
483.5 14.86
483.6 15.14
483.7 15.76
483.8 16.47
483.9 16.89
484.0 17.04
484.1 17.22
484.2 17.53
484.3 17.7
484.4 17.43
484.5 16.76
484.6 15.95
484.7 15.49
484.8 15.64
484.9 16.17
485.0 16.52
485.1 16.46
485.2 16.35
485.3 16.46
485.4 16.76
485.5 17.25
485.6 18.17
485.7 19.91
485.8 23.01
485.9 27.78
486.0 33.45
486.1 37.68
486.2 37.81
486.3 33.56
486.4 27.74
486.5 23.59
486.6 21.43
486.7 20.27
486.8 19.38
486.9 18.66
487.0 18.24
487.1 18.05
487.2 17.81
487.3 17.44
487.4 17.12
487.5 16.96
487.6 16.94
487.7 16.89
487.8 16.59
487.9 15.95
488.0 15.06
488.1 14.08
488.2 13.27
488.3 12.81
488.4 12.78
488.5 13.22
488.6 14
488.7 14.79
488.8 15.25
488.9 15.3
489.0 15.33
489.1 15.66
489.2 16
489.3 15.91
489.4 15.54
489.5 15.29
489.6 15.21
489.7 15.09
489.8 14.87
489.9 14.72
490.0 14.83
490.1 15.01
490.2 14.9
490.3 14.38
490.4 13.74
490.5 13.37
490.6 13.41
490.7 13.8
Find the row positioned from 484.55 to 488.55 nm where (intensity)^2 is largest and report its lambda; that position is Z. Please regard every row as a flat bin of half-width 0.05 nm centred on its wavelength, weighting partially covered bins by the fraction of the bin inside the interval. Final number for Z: 486.2 nm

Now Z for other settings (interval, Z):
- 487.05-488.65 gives 487.1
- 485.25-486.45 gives 486.2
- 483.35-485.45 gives 484.3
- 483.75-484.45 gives 484.3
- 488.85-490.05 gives 489.2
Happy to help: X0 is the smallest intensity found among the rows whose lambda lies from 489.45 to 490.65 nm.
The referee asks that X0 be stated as 13.37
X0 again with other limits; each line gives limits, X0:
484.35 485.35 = 15.49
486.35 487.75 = 16.89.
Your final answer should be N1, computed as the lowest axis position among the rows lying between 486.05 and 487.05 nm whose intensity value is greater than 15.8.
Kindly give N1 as 486.1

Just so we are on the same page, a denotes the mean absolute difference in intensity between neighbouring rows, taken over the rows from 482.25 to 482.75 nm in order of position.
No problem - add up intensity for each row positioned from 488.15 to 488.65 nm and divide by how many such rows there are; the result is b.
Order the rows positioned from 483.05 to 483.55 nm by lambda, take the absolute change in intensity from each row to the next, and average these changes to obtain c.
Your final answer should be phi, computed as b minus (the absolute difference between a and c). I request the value 12.9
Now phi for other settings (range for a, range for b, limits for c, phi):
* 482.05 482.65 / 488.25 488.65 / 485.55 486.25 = 10.1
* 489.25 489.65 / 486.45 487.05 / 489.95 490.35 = 20.2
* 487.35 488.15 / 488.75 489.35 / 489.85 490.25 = 15.3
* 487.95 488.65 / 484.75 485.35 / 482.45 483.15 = 15.9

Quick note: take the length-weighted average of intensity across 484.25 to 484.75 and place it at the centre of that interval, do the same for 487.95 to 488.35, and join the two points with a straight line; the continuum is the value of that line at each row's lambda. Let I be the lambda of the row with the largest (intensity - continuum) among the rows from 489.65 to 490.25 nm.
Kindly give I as 490.1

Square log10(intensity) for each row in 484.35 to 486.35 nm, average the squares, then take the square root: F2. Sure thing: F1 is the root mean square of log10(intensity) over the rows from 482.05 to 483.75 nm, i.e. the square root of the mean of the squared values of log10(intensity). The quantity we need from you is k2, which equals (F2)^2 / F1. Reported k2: 1.45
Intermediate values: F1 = 1.19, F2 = 1.31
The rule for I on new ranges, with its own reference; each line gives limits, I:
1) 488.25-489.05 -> 489.0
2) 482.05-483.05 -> 483.0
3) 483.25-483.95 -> 483.9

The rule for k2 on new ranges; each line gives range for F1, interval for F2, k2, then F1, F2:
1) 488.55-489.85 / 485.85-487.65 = 1.56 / 1.18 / 1.36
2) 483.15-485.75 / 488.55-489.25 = 1.15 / 1.22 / 1.18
